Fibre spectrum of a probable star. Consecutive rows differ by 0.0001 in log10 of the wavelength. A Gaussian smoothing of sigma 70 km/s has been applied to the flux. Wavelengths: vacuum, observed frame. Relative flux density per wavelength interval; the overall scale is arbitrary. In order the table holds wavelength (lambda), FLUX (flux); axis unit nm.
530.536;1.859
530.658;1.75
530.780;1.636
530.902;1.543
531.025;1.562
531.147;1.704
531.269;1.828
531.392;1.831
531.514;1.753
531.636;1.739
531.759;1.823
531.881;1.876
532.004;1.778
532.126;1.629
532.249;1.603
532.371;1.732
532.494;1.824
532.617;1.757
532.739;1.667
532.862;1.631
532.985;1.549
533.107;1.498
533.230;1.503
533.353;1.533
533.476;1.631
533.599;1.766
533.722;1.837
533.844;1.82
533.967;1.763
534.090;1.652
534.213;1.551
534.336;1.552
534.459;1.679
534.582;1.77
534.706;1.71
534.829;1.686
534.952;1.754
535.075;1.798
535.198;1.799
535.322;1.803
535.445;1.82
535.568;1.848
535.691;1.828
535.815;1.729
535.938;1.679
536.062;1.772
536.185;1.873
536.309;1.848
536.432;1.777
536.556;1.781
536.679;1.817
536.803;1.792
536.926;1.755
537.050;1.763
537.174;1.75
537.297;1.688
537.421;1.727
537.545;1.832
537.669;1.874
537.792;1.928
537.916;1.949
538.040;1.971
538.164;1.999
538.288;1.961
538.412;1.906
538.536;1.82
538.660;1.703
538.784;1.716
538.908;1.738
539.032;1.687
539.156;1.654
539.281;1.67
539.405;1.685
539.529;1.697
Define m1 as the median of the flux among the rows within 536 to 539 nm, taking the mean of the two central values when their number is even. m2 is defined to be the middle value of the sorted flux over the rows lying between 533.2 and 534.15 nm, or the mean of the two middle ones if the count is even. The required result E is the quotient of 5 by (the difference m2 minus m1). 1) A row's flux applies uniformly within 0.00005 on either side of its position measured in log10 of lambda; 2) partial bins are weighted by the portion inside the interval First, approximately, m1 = 1.80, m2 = 1.71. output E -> -52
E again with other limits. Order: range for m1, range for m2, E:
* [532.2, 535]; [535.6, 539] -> 44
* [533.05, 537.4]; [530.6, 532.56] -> -270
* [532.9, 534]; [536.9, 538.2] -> 25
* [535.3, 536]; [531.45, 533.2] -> -66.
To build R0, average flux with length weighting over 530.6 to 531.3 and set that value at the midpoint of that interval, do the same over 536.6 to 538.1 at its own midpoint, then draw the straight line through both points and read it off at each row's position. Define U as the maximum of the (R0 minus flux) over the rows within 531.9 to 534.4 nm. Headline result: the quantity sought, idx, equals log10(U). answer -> -0.66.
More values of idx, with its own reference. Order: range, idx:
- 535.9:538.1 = -0.88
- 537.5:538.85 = -0.82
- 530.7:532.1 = -0.92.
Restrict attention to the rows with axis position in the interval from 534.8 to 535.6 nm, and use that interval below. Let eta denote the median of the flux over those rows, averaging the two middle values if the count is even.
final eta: 1.80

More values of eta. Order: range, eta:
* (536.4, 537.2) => 1.78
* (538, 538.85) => 1.91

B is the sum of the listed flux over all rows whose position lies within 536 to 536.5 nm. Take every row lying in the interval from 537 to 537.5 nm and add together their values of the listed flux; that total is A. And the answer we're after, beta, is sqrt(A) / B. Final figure 0.362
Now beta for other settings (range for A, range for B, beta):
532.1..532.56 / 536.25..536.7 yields 0.361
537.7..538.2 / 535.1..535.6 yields 0.385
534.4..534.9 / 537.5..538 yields 0.345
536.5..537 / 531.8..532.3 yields 0.388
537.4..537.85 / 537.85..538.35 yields 0.344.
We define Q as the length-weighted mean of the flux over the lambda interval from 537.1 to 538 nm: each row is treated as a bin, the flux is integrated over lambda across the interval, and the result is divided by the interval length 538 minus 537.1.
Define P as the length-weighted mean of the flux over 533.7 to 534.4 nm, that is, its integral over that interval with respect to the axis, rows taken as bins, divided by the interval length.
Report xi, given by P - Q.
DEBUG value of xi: -0.13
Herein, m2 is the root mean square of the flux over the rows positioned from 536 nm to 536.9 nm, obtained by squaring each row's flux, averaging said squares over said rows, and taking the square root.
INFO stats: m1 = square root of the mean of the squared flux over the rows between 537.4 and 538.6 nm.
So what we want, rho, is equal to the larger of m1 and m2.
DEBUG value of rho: 1.90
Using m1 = 1.90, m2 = 1.81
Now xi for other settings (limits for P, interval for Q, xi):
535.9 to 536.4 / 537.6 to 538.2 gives -0.14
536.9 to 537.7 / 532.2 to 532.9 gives 0.06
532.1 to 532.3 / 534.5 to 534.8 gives -0.12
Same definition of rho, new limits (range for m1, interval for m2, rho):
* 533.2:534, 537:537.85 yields 1.80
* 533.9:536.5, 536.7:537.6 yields 1.76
